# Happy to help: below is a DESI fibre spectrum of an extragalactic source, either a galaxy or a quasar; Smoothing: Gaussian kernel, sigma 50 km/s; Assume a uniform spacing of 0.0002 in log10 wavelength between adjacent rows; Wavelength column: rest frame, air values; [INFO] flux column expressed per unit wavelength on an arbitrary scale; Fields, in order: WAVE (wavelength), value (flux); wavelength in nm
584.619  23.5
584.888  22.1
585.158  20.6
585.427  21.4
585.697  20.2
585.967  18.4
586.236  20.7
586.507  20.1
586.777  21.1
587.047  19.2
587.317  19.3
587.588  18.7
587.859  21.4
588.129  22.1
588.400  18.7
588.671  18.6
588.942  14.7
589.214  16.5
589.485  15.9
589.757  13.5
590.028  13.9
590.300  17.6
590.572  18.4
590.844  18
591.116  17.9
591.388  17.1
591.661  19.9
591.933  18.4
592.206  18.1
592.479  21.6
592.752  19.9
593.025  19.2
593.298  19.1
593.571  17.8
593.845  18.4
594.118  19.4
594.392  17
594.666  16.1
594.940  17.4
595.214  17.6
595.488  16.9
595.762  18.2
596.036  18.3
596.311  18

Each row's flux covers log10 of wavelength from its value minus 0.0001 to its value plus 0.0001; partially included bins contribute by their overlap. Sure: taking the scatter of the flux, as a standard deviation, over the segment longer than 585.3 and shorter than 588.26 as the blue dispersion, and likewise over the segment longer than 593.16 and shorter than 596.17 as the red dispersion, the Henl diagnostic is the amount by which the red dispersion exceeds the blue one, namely -0.2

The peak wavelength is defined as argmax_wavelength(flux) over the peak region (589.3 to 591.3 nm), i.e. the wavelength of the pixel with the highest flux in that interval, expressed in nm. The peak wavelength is 590.572 nm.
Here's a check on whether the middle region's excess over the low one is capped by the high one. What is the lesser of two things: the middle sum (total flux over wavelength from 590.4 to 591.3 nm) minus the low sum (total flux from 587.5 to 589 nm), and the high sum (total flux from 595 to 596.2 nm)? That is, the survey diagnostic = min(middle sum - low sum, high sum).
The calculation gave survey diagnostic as -60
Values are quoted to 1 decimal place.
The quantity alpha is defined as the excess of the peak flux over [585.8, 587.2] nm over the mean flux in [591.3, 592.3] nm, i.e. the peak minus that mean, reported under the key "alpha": 2.7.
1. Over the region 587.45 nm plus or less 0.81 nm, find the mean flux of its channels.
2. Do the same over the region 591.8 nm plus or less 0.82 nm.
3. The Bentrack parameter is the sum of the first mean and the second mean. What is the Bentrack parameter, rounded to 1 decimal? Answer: 39.1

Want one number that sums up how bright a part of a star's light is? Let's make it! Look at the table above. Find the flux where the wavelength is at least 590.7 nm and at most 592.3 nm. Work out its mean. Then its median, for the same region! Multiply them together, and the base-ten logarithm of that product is 2.52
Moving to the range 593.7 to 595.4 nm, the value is 2.49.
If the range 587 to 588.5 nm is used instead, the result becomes 2.58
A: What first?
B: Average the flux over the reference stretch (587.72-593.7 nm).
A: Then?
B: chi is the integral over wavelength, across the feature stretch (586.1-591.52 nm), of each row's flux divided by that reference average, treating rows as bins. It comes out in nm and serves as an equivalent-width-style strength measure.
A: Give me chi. 5.4 nm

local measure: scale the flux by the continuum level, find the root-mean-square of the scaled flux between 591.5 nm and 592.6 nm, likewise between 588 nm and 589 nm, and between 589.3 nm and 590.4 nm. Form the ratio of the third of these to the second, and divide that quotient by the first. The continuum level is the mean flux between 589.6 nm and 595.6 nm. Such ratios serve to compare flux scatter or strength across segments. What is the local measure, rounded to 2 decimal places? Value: 0.75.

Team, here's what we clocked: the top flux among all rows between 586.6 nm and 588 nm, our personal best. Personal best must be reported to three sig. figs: 21.4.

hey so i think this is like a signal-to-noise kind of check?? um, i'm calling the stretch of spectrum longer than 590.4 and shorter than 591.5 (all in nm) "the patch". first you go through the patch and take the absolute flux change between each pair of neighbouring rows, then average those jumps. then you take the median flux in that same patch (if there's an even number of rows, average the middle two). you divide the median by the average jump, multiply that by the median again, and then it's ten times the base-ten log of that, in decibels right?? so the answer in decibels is 28.7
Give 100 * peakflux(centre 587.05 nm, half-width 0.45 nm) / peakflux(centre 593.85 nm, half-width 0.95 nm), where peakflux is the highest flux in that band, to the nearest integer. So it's 109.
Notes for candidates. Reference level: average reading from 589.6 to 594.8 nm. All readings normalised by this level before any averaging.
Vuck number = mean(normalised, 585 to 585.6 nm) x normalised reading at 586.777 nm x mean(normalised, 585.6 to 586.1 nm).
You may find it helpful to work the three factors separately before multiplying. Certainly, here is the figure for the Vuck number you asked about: 1.5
